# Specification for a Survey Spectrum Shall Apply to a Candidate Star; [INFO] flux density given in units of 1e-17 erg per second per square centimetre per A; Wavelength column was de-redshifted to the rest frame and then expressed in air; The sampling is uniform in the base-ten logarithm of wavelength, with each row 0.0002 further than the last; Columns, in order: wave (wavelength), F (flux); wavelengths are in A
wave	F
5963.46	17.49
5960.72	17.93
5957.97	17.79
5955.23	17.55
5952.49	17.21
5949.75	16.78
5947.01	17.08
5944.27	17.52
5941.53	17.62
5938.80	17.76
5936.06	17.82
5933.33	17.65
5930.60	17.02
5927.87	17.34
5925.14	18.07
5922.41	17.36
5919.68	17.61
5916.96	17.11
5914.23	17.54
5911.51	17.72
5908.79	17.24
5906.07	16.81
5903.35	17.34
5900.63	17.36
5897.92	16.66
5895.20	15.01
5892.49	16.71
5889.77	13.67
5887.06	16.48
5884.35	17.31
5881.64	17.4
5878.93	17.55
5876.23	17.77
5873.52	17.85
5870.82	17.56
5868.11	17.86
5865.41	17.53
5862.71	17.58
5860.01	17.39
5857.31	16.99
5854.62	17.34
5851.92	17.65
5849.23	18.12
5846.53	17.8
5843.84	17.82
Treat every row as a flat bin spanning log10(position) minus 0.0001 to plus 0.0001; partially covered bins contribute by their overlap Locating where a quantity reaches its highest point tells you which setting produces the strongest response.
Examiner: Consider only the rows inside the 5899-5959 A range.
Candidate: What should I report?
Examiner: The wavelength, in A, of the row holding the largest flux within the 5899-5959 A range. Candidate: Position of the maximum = 5925.14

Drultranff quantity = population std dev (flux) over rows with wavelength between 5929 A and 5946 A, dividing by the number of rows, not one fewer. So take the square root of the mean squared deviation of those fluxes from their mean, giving 0.26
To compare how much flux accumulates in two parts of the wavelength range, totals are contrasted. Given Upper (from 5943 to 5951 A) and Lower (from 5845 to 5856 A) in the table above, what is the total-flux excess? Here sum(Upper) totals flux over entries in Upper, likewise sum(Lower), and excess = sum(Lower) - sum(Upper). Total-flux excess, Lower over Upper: 20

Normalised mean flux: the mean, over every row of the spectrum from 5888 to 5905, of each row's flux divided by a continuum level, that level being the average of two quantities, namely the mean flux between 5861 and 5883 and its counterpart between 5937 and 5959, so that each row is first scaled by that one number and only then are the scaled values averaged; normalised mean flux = 0.92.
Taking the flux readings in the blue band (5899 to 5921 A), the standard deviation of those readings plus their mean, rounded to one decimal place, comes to 17.6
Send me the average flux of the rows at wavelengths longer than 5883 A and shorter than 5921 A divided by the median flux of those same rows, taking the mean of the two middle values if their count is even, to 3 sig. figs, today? 0.976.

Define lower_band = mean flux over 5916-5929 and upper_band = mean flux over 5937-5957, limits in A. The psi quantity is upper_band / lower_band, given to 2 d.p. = 0.99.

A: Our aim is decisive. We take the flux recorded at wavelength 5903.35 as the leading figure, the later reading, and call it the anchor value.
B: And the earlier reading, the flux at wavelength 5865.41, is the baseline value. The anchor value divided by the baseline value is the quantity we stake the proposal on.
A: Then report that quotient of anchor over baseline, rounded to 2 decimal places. 0.99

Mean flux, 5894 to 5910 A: 16.7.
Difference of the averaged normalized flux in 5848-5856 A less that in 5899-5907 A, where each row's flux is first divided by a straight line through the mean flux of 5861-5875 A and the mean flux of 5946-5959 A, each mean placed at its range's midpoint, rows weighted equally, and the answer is 0.017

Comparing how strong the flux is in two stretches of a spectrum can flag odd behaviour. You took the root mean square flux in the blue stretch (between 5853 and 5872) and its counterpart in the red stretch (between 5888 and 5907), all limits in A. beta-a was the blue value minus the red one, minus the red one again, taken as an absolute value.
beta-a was 15.1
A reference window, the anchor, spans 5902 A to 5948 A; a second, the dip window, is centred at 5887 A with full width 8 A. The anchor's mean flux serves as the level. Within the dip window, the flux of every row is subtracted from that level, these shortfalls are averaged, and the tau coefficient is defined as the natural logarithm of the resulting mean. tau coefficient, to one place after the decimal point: 0.5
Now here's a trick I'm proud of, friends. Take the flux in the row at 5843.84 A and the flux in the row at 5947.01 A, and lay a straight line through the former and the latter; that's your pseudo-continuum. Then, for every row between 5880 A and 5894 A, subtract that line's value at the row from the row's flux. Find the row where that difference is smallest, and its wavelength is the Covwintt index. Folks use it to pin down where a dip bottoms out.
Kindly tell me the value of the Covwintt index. 5889.77 A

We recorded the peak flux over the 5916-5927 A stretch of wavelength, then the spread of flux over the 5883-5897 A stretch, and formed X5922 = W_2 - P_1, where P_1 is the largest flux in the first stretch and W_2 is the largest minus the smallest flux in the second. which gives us -14.4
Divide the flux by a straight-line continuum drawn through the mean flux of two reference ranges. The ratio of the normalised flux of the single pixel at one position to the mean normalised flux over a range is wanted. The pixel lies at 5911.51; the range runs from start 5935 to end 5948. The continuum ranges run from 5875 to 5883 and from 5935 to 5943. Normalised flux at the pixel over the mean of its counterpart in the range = 1.01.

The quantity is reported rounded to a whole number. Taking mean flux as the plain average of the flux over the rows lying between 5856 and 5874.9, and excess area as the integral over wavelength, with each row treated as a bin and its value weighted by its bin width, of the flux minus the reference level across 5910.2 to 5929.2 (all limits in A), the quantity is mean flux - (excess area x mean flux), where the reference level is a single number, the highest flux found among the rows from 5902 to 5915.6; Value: 79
